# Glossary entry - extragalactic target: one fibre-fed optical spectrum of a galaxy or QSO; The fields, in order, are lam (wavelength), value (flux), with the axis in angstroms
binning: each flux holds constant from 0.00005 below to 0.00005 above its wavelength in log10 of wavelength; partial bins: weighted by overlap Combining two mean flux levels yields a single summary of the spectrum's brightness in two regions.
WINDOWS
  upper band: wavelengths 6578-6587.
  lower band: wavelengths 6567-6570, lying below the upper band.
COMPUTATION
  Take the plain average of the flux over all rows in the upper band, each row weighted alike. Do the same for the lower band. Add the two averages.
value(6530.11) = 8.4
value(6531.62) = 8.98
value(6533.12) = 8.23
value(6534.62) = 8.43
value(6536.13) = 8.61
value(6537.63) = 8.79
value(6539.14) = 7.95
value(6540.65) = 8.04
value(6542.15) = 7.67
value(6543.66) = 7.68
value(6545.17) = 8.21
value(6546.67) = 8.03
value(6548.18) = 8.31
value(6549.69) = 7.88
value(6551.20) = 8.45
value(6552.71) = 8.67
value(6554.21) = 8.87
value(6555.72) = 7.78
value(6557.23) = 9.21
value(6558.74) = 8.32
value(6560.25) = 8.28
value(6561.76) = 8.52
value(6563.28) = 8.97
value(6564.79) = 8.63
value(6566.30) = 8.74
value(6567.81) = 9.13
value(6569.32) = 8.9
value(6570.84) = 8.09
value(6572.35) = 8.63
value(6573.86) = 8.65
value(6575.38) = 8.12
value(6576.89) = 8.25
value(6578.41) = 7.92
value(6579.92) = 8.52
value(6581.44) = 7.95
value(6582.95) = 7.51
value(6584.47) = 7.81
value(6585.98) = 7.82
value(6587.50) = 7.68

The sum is 16.9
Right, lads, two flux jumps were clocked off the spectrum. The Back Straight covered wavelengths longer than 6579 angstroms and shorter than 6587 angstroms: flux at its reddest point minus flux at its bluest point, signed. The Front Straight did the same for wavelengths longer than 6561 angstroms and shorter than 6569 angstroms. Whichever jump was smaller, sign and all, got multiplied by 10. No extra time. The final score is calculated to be -7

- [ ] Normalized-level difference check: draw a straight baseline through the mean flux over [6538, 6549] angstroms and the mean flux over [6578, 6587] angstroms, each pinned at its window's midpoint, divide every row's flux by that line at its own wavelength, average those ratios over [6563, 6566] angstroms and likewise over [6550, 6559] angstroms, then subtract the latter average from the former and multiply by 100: 3.3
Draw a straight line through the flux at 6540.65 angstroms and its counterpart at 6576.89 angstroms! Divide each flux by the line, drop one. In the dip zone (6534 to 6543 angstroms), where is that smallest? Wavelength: 6542.15 angstroms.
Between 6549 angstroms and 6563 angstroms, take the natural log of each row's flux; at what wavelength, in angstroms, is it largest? 6557.23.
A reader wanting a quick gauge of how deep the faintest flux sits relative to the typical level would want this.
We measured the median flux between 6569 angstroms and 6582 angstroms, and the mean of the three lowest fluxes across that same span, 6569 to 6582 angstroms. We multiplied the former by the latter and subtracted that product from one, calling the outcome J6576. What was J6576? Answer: -64.9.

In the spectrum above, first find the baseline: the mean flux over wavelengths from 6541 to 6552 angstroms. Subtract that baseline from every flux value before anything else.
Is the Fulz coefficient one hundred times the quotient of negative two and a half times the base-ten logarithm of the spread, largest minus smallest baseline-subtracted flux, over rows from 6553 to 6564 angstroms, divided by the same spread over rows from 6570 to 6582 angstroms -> -53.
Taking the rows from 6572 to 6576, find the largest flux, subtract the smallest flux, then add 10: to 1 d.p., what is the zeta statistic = 10.5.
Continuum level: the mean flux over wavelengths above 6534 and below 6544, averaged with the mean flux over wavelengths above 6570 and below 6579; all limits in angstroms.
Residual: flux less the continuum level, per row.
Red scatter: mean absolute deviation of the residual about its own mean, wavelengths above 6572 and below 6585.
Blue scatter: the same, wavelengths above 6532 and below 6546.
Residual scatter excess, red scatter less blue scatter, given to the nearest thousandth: 0.016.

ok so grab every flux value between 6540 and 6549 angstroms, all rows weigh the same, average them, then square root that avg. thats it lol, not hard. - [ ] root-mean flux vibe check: 2.83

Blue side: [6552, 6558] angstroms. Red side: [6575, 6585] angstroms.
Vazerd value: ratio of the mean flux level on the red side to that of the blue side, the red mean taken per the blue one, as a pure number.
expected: 0.93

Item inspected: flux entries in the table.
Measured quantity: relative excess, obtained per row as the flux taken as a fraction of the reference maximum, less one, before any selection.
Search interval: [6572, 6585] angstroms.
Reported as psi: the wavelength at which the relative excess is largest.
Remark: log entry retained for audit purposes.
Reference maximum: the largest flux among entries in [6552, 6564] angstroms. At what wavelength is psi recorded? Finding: 6573.86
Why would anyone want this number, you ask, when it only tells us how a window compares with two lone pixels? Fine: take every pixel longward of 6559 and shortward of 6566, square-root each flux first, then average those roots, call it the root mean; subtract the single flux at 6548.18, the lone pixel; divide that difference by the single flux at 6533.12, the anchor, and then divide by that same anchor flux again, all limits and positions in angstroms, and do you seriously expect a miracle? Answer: -0.079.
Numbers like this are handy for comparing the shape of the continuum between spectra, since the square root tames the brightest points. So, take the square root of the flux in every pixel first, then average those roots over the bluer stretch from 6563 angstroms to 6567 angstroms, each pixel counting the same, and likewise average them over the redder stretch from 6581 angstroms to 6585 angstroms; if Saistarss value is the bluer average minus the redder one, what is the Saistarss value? 0.18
